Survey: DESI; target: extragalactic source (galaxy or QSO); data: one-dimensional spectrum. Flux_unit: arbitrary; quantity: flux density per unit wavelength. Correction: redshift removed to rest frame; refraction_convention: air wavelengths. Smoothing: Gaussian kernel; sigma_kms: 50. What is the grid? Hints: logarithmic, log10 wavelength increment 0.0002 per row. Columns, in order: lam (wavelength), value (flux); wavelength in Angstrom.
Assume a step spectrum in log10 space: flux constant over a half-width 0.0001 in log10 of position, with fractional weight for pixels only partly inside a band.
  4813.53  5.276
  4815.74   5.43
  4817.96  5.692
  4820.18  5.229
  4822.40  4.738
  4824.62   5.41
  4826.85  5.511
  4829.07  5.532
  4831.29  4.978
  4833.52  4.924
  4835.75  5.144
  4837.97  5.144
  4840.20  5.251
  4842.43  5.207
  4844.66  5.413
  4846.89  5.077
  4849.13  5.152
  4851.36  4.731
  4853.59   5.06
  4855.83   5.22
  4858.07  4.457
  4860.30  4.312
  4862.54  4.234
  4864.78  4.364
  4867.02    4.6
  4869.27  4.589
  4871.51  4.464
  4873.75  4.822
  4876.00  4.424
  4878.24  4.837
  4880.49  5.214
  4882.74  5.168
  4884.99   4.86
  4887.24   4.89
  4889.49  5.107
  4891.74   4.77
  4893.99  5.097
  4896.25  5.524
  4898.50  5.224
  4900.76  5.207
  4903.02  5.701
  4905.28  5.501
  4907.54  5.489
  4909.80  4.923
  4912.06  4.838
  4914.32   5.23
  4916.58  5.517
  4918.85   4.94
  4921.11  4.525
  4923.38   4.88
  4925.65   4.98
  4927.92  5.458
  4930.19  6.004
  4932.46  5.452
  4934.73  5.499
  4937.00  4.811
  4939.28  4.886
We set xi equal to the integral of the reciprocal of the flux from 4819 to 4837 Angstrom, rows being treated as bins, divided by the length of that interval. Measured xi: 0.193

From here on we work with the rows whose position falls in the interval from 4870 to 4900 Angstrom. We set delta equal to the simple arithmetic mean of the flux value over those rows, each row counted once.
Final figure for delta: 5.0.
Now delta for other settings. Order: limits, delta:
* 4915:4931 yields 5.2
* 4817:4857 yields 5.2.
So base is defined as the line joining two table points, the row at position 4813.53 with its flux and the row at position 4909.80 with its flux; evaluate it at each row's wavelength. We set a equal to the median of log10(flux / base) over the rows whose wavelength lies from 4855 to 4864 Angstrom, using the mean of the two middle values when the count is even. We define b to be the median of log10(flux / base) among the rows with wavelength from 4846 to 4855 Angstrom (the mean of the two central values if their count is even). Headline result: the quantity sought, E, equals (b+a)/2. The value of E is -0.04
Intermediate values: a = -0.066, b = -0.0062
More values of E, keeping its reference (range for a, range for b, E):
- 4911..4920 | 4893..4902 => 0.02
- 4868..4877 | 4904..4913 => -0.01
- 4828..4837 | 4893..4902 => 0.00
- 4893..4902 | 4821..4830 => 0.02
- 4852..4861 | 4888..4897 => -0.01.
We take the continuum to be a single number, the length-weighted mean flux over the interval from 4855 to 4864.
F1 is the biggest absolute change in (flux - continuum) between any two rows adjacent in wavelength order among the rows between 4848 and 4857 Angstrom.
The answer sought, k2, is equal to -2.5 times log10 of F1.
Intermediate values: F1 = 0.42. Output 0.94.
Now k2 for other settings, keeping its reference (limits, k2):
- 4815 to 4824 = 0.77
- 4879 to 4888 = 1.28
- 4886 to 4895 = 1.18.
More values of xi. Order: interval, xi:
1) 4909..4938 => 0.195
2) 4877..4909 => 0.194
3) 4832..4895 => 0.206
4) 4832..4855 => 0.196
